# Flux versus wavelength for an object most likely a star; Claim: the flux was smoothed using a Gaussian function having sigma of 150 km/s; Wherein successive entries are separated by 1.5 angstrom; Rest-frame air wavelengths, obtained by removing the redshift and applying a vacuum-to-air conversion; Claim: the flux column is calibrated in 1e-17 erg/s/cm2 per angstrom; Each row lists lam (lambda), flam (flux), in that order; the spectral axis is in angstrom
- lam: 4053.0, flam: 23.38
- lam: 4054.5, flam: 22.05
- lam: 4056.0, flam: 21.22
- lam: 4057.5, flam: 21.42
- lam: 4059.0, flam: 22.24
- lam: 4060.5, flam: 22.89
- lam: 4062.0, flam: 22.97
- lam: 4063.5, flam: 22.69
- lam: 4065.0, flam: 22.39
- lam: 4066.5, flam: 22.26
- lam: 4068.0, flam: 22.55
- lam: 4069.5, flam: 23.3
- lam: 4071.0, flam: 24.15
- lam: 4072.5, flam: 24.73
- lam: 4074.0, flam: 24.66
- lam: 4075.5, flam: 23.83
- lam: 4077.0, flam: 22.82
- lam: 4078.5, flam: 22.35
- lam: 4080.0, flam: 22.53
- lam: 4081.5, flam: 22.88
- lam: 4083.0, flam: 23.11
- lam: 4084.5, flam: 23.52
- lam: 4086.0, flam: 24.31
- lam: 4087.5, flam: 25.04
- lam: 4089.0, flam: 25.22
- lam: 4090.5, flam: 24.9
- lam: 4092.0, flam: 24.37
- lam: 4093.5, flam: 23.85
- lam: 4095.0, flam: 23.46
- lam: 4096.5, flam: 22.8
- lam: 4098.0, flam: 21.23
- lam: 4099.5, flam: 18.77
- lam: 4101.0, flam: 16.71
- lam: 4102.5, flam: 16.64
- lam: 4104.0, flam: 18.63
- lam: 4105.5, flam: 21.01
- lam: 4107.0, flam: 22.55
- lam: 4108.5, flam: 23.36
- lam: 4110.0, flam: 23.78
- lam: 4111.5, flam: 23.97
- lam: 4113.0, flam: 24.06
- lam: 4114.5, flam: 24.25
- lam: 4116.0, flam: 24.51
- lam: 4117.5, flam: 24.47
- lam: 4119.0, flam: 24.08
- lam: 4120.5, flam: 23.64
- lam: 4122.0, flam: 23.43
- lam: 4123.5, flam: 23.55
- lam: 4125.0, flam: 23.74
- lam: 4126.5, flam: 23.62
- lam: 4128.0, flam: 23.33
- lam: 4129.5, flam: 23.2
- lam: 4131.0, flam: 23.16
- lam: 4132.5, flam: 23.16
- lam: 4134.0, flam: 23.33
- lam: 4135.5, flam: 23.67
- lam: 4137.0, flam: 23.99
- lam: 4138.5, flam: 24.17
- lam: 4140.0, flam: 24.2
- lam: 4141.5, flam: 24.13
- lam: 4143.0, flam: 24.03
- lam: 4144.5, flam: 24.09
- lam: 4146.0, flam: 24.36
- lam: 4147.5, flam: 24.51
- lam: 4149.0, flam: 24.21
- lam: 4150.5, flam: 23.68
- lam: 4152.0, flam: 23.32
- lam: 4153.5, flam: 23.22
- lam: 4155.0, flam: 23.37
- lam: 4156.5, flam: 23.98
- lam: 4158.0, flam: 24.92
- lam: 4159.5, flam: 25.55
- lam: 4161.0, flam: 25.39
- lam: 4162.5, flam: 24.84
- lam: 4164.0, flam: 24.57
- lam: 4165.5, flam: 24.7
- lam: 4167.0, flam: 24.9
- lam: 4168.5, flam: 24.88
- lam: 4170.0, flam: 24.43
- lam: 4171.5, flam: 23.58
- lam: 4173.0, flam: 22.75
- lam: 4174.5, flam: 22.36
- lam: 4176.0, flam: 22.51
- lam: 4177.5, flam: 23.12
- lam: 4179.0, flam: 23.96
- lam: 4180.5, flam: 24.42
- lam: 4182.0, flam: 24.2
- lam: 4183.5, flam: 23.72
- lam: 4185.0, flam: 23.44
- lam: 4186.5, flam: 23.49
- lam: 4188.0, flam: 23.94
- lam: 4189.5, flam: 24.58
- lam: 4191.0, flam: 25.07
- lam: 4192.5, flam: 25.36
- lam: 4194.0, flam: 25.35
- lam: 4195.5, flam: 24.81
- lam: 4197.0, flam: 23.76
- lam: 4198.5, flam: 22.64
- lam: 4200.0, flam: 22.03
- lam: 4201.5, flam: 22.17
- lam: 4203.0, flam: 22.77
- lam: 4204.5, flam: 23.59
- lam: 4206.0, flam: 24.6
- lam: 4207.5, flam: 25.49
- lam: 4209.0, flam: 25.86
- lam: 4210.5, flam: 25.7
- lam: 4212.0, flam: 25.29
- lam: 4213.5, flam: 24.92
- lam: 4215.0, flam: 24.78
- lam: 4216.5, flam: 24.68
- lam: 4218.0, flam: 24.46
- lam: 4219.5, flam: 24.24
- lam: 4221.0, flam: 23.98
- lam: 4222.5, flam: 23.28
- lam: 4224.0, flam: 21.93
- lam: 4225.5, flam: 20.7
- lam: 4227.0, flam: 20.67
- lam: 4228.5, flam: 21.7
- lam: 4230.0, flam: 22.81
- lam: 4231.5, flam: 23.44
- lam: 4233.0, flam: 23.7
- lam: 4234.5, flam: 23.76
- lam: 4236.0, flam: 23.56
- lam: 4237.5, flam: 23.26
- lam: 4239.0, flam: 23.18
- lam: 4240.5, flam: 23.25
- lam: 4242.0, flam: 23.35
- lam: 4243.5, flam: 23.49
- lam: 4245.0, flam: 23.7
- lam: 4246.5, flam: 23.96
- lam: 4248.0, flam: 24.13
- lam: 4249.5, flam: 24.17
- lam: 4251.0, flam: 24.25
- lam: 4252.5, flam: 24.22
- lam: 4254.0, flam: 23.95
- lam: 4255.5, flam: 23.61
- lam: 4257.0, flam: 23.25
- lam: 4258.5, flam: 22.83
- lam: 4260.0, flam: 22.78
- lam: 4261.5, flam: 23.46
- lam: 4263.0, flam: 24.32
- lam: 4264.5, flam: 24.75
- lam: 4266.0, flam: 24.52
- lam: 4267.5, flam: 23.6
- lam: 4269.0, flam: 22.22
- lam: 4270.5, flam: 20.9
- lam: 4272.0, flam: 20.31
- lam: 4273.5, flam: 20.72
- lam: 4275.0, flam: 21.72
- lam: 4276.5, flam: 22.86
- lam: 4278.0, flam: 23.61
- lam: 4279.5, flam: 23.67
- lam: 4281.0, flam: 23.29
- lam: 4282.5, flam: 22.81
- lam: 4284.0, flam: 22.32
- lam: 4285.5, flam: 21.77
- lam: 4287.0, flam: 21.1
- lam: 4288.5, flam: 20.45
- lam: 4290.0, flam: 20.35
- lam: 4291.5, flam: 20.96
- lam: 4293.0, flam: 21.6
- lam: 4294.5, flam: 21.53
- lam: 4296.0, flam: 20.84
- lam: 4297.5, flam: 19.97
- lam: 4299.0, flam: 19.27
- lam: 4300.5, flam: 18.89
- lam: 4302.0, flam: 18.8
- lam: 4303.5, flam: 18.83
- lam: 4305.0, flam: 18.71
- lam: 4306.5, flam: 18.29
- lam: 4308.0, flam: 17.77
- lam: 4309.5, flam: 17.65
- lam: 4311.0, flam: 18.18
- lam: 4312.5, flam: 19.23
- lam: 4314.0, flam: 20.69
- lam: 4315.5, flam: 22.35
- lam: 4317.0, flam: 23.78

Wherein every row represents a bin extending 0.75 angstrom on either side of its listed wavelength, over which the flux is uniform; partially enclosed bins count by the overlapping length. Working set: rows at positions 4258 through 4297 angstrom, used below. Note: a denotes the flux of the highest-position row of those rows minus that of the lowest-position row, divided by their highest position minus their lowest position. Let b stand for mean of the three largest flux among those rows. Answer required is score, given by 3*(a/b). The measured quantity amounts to -0.006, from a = -0.05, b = 24.5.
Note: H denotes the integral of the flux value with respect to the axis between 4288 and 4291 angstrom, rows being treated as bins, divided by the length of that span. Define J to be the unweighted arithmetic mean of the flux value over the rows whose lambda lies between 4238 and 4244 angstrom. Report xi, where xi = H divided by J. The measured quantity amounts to 0.88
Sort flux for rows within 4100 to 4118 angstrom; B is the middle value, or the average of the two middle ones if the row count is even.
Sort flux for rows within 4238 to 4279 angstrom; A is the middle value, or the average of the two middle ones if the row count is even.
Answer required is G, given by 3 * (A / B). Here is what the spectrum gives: 2.99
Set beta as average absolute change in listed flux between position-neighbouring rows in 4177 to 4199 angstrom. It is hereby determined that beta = 0.49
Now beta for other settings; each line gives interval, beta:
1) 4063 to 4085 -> 0.46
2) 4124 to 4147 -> 0.15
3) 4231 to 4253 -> 0.14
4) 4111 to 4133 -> 0.18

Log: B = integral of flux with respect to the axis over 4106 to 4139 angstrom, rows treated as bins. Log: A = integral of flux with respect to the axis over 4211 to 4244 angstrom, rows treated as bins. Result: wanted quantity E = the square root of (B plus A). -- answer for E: 39.4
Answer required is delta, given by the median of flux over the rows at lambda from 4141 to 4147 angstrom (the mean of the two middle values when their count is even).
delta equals 24.1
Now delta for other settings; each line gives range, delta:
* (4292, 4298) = 21.2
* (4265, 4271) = 22.9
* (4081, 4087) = 23.3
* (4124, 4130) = 23.5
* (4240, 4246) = 23.4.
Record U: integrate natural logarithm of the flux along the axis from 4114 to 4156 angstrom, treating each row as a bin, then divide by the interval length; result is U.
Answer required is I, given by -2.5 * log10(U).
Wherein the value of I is -1.25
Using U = 3.17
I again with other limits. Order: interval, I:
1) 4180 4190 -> -1.25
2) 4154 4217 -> -1.26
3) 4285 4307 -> -1.19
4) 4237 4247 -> -1.25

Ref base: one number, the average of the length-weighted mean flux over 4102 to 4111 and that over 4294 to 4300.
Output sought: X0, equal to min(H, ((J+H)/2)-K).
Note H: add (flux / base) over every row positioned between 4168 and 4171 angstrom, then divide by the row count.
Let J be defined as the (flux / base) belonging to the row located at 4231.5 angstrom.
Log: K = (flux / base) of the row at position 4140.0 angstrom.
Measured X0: -0.007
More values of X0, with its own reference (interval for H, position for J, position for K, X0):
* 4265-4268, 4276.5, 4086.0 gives -0.041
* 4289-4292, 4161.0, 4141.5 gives -0.053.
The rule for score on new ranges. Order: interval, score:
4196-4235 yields 0.000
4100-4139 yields 0.024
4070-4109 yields -0.003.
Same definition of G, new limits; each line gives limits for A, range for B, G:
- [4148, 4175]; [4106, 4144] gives 3.07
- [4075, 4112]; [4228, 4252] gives 2.95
